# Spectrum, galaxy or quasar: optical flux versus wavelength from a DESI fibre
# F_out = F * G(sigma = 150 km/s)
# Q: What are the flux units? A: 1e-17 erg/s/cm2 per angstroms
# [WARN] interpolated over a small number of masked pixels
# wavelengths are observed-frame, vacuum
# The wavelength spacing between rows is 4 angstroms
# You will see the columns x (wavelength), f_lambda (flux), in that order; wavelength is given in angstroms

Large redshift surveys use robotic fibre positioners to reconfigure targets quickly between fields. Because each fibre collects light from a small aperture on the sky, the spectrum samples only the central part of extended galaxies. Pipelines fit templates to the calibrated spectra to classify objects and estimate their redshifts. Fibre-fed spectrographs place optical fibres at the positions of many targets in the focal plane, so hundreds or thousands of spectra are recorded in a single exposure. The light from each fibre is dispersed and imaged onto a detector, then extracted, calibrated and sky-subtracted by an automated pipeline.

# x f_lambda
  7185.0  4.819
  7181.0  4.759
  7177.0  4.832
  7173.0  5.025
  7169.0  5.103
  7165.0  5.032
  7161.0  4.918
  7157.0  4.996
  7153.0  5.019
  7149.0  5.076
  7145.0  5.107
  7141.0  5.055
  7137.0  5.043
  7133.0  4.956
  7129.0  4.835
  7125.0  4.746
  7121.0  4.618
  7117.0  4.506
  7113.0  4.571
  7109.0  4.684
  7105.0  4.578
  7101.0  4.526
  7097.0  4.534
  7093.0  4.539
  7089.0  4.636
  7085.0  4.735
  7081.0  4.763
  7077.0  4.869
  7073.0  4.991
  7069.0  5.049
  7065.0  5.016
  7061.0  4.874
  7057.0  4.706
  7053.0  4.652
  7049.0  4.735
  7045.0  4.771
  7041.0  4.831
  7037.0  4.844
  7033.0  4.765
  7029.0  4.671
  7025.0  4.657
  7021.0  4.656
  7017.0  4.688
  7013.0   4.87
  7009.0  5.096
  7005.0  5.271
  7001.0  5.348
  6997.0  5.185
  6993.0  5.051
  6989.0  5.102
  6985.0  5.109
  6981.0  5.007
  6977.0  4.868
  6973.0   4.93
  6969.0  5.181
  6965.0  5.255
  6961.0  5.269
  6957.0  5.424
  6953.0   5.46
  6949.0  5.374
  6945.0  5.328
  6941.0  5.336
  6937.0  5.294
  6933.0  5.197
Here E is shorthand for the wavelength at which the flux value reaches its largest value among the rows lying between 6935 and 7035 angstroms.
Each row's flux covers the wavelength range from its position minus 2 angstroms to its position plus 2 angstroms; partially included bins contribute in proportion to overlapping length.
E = 6953.0 angstroms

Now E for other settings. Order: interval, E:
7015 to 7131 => 7069.0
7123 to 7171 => 7145.0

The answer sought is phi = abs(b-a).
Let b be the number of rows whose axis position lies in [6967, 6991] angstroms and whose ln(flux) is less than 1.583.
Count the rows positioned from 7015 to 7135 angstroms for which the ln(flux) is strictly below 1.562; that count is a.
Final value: 19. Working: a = 20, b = 1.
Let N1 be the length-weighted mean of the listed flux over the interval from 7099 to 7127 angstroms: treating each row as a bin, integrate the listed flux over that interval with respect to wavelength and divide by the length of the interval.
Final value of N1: 4.60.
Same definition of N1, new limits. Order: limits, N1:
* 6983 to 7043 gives 4.94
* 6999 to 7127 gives 4.77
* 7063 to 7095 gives 4.82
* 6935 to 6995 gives 5.20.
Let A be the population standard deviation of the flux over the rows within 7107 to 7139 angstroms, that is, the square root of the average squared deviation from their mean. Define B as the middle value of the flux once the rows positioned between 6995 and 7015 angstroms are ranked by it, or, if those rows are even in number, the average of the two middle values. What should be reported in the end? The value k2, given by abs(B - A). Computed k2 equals 5.01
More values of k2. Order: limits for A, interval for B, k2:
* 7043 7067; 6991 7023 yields 4.95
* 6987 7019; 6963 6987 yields 4.86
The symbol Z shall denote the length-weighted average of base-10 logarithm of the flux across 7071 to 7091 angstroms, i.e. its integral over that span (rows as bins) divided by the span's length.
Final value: 0.681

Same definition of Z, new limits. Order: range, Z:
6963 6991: 0.704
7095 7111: 0.661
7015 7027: 0.669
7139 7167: 0.701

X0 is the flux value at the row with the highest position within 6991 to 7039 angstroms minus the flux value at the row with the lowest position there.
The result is -0.21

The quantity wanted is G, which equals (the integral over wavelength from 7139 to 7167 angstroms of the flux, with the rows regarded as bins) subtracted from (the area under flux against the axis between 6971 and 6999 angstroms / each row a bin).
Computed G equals 0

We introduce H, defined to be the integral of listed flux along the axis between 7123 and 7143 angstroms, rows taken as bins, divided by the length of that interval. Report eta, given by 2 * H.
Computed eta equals 9.9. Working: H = 4.9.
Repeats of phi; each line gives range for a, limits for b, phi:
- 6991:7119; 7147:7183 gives 16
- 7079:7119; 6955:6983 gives 9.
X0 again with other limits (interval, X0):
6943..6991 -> -0.23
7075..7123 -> -0.25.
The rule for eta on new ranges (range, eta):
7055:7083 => 9.8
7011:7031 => 9.4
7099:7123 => 9.2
